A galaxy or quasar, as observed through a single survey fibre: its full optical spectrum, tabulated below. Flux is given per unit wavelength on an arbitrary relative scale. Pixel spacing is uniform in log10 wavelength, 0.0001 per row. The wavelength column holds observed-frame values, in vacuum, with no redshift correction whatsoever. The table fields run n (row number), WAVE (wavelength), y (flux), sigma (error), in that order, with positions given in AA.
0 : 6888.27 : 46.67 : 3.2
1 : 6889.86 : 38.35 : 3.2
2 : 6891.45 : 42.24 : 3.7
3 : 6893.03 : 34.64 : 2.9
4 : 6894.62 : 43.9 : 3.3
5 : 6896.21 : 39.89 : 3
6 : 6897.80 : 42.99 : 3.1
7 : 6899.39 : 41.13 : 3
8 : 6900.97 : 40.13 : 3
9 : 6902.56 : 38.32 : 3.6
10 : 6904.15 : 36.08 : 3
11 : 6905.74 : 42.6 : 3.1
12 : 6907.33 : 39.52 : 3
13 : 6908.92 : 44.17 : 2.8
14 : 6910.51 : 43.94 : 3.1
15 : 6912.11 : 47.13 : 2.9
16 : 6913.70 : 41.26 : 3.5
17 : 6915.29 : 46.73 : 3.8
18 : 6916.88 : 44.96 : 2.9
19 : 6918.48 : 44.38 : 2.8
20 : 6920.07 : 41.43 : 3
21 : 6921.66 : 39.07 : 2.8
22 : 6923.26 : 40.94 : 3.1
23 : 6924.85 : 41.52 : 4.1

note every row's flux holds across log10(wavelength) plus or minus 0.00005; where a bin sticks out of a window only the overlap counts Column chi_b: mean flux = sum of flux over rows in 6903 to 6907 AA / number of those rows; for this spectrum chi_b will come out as 39.3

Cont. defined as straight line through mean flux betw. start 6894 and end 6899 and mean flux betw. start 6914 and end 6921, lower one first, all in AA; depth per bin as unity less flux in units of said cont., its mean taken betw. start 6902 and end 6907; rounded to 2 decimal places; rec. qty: 0.09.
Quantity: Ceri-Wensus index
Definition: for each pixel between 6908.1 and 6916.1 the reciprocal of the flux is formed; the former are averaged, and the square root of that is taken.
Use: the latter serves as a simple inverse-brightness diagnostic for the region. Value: 0.150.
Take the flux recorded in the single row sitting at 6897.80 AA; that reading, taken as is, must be 42.99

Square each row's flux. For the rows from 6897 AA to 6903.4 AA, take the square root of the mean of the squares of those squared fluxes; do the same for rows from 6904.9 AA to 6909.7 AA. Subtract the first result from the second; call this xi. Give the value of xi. 123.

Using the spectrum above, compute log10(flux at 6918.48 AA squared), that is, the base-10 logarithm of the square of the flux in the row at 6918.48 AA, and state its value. 3.29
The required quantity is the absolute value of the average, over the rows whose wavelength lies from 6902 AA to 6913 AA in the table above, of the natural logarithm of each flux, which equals 3.73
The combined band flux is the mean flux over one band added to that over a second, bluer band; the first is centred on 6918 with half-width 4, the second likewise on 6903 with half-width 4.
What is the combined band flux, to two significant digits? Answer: 83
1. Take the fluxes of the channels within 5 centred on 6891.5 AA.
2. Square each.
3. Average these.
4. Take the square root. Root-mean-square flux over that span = 38.5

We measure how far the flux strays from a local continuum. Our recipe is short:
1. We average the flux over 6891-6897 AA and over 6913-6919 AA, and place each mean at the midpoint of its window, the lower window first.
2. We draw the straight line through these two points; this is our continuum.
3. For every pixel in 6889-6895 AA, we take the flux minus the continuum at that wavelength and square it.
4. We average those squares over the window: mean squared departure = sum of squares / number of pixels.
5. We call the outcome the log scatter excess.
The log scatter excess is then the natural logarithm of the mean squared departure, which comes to 2.5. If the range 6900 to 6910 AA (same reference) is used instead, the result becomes 2.3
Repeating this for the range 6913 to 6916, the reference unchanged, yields 1.9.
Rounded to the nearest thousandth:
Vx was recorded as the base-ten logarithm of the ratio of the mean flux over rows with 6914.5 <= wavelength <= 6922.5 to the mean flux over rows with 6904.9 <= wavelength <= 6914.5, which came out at 0.002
